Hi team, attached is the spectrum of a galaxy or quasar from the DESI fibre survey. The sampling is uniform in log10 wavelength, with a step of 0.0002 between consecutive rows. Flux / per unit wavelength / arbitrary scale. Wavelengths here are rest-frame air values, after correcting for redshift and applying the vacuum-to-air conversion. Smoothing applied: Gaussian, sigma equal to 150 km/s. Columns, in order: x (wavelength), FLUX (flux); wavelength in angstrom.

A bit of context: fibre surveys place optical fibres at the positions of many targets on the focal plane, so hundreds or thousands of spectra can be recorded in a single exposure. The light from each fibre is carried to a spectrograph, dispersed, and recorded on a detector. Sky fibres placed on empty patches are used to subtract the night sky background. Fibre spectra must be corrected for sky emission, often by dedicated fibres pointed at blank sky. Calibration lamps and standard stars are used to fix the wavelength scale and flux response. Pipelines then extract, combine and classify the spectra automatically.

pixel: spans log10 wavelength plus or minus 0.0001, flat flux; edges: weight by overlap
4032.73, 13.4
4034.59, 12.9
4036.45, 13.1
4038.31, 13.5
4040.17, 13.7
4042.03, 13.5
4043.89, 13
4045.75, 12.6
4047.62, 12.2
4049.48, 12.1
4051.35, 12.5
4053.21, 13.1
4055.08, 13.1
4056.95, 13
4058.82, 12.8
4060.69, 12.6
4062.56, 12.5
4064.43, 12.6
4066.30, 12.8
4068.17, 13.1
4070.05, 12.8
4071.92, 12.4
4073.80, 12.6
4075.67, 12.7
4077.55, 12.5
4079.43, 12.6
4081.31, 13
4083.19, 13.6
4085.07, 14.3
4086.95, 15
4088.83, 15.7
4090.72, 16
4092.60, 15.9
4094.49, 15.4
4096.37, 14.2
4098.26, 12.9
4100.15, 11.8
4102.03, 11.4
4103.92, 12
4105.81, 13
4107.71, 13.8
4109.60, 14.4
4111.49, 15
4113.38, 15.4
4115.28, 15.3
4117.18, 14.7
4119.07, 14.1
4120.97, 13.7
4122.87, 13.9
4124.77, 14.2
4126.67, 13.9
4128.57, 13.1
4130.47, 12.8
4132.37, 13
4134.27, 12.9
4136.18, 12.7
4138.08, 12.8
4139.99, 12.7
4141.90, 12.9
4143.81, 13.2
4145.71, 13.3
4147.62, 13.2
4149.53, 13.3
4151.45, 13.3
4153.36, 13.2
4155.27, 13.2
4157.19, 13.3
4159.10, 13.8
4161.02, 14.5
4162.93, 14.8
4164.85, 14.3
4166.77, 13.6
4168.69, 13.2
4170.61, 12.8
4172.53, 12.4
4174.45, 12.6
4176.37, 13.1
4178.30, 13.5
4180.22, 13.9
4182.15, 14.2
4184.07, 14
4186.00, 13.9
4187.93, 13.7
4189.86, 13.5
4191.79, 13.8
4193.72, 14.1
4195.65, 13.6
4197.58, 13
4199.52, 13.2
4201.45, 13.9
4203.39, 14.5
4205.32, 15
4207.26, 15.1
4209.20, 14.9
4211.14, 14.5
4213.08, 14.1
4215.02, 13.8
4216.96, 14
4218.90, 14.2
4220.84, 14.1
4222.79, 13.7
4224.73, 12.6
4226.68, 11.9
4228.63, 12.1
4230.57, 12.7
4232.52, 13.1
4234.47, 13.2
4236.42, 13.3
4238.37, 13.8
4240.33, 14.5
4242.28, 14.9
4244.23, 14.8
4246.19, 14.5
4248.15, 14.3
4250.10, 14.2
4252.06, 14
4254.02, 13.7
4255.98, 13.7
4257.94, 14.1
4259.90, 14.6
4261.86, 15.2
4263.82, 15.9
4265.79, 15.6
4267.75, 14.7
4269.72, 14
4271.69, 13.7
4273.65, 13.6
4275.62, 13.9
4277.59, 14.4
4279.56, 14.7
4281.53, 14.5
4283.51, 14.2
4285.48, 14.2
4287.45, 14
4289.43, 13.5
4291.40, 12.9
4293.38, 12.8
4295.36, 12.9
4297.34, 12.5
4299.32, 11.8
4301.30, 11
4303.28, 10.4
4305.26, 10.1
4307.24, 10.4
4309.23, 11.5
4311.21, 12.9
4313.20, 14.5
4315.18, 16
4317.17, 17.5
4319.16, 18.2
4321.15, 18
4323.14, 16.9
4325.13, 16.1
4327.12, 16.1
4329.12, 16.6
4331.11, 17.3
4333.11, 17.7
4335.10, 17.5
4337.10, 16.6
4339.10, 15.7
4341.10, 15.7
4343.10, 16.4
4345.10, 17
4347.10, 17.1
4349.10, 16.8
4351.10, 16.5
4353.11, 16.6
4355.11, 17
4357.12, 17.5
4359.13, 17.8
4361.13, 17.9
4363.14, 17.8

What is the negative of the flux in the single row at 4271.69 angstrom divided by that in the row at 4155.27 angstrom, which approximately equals -1.04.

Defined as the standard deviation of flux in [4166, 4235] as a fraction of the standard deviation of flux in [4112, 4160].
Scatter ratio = 1.0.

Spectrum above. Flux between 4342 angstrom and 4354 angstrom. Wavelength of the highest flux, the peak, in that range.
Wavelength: 4347.10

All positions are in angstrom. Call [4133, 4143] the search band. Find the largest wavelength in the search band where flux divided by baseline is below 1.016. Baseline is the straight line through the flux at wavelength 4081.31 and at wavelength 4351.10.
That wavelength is 4141.90 angstrom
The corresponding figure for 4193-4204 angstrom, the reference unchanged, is 4203.39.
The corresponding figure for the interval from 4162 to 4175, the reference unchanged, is 4174.45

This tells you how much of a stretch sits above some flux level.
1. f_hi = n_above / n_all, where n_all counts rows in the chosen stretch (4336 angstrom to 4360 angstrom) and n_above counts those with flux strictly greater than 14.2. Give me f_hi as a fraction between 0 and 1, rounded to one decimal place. 1.0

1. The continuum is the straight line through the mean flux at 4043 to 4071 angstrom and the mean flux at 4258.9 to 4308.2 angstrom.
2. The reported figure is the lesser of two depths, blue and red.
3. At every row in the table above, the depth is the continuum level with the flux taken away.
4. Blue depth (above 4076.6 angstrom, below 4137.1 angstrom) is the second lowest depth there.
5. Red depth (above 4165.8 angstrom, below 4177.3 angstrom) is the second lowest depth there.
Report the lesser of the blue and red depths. -3.1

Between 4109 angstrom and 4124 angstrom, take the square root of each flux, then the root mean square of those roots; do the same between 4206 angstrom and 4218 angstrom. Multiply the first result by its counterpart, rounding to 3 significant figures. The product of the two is 14.5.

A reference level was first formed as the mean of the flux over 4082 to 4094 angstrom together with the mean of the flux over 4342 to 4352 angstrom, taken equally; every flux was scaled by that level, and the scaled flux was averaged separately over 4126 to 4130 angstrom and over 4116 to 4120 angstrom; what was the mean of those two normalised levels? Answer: 0.88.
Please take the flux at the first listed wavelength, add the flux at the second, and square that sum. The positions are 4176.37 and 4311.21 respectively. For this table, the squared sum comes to 676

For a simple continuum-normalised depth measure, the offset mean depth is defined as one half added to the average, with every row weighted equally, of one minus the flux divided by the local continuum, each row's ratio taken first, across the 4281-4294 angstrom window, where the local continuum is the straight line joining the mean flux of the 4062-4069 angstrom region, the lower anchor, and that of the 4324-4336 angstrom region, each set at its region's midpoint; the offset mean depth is 0.65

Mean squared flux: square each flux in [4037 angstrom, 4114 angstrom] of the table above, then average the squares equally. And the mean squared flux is 179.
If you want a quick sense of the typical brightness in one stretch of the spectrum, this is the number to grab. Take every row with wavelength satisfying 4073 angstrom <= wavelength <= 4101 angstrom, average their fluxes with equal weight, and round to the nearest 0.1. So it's 13.9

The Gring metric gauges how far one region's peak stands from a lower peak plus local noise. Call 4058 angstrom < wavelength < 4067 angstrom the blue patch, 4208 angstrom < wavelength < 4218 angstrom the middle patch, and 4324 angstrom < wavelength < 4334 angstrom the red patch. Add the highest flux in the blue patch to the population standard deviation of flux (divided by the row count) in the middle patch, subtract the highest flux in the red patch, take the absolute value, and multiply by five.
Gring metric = 23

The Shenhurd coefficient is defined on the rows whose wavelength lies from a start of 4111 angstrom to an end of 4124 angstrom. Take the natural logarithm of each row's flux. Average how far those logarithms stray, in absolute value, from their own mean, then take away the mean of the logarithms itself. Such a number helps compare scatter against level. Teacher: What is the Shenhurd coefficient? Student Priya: -2.64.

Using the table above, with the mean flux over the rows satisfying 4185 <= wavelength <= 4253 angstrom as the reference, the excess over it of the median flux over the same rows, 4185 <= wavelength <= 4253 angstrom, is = 0.06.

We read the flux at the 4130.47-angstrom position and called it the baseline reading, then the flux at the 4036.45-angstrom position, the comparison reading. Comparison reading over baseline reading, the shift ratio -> 1.02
